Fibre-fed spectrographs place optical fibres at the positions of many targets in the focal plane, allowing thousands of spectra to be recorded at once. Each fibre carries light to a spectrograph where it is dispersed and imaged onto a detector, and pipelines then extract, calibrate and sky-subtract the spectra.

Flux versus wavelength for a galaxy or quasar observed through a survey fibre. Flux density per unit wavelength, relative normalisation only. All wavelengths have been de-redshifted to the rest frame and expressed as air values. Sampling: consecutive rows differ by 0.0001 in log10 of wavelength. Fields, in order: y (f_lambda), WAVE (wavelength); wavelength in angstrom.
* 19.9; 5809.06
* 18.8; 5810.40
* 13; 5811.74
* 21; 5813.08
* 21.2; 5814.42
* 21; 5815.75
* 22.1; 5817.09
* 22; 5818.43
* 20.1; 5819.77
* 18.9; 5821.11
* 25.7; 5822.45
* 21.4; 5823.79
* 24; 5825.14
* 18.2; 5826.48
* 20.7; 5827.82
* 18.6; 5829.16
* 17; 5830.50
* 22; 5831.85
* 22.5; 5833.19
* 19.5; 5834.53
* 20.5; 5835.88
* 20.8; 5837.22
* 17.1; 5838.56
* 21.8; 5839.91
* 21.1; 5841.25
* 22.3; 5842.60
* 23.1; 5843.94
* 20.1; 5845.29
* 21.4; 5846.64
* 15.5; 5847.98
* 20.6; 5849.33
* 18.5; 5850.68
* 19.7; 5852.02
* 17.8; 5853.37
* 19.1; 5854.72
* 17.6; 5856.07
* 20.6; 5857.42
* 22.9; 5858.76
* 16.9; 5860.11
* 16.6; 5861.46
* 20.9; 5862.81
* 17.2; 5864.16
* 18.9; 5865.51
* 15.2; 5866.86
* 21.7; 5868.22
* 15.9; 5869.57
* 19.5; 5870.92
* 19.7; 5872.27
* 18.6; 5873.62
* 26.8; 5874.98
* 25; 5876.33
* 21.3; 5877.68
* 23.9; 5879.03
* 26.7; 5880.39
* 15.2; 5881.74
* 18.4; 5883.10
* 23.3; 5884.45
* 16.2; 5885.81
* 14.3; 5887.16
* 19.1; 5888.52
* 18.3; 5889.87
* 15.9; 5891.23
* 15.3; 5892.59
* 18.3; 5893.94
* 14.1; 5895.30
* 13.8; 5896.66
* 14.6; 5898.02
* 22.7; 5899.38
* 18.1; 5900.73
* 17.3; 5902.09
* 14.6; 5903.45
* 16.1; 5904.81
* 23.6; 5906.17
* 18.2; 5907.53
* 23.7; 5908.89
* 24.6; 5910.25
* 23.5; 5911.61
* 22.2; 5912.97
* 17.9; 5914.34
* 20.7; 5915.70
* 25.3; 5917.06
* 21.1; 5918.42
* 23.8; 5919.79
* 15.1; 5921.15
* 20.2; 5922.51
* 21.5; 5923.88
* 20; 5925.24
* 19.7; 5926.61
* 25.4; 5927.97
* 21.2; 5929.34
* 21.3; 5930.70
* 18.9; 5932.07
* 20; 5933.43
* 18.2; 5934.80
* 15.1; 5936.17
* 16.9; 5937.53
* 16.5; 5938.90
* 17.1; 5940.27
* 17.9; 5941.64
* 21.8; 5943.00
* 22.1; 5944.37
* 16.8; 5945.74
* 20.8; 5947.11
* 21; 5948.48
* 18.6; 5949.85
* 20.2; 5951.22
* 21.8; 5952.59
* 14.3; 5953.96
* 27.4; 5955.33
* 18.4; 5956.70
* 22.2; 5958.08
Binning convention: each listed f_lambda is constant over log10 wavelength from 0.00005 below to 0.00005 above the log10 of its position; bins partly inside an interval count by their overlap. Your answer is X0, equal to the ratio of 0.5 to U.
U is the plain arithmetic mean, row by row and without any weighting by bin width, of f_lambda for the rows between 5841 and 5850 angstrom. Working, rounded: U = 20.6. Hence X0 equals 0.0243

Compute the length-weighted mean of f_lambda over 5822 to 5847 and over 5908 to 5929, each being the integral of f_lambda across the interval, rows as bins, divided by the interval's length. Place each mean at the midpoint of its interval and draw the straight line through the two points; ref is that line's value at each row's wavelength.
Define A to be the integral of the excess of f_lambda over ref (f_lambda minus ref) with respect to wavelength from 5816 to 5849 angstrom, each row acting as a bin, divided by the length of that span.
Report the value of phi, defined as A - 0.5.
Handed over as -1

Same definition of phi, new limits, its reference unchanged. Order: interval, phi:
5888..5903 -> -5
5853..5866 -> -3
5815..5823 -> 0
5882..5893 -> -4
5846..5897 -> -3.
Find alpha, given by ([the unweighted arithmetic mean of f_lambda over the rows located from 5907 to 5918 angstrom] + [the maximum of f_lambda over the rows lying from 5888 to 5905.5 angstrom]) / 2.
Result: 22.4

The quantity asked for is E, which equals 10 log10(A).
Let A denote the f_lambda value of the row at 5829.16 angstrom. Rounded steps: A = 18.6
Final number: 12.7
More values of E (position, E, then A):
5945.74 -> 12.3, 16.8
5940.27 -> 12.3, 17.1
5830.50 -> 12.3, 17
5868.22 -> 13.4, 21.7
